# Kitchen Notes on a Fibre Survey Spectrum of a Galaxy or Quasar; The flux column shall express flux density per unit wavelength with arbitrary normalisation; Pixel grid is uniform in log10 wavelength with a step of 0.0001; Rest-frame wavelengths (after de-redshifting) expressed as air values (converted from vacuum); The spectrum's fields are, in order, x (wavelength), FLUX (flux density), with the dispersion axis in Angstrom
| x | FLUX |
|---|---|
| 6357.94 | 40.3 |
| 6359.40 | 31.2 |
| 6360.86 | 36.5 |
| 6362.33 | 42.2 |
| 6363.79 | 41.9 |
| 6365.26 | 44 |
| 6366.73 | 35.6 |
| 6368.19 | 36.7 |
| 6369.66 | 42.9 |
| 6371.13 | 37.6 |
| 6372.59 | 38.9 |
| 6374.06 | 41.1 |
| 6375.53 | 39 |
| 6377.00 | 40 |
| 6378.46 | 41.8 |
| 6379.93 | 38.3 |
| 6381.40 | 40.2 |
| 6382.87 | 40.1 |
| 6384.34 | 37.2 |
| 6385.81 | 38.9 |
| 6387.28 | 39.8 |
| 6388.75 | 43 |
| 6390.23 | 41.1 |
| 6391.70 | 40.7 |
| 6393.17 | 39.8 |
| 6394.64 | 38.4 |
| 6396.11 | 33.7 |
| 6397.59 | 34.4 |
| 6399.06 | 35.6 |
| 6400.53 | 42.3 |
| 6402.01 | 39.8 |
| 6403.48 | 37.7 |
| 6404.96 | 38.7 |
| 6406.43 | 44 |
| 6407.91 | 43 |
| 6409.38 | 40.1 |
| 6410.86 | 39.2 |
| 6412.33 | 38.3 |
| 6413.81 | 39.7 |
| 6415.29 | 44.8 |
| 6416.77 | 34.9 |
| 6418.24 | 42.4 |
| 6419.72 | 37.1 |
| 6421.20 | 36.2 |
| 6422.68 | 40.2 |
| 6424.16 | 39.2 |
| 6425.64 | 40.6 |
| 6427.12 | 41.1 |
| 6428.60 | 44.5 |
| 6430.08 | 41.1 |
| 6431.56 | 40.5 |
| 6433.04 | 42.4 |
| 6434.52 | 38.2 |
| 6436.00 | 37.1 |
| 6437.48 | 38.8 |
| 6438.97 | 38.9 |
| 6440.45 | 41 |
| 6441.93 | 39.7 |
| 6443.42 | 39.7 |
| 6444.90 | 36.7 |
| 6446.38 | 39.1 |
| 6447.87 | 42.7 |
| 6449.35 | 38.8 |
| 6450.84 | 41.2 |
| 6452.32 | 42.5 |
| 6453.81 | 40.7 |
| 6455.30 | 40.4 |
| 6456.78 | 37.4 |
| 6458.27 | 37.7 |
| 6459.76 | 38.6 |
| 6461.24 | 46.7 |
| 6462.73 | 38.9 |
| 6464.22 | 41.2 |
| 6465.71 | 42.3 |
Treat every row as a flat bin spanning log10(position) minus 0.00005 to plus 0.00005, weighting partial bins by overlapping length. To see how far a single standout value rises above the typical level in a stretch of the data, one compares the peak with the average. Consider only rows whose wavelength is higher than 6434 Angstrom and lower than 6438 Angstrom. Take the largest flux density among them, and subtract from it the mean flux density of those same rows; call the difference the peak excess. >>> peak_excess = 0.8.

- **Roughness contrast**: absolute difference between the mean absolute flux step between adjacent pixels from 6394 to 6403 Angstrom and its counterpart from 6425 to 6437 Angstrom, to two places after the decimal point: 1.00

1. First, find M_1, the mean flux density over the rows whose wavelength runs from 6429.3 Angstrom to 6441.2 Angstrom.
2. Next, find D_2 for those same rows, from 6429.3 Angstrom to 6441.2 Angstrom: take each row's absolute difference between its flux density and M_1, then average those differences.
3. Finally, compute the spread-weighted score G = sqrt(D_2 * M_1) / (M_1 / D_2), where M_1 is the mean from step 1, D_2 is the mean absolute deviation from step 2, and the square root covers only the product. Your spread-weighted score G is 0.29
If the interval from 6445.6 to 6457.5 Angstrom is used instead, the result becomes 0.27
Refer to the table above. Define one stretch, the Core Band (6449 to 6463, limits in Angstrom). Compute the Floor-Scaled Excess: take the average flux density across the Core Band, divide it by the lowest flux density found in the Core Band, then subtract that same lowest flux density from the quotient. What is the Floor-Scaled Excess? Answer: -36.3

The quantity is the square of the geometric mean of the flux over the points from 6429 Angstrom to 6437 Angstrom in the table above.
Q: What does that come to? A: 1585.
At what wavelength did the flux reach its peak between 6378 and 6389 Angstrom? 6388.75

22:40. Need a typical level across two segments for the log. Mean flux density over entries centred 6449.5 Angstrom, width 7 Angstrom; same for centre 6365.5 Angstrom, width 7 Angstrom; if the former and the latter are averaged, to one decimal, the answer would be 40.5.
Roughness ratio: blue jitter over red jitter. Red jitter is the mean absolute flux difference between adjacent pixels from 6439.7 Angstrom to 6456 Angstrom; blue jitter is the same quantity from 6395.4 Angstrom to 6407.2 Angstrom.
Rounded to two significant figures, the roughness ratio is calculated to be 1.4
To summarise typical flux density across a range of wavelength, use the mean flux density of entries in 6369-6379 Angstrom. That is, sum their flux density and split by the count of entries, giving 40.2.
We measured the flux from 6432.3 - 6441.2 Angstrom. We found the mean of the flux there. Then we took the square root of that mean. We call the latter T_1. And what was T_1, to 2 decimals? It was 6.28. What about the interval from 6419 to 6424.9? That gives 6.18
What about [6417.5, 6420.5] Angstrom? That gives 6.30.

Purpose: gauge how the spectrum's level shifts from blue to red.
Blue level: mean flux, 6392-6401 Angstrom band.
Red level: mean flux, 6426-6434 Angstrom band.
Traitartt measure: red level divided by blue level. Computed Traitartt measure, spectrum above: 1.12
